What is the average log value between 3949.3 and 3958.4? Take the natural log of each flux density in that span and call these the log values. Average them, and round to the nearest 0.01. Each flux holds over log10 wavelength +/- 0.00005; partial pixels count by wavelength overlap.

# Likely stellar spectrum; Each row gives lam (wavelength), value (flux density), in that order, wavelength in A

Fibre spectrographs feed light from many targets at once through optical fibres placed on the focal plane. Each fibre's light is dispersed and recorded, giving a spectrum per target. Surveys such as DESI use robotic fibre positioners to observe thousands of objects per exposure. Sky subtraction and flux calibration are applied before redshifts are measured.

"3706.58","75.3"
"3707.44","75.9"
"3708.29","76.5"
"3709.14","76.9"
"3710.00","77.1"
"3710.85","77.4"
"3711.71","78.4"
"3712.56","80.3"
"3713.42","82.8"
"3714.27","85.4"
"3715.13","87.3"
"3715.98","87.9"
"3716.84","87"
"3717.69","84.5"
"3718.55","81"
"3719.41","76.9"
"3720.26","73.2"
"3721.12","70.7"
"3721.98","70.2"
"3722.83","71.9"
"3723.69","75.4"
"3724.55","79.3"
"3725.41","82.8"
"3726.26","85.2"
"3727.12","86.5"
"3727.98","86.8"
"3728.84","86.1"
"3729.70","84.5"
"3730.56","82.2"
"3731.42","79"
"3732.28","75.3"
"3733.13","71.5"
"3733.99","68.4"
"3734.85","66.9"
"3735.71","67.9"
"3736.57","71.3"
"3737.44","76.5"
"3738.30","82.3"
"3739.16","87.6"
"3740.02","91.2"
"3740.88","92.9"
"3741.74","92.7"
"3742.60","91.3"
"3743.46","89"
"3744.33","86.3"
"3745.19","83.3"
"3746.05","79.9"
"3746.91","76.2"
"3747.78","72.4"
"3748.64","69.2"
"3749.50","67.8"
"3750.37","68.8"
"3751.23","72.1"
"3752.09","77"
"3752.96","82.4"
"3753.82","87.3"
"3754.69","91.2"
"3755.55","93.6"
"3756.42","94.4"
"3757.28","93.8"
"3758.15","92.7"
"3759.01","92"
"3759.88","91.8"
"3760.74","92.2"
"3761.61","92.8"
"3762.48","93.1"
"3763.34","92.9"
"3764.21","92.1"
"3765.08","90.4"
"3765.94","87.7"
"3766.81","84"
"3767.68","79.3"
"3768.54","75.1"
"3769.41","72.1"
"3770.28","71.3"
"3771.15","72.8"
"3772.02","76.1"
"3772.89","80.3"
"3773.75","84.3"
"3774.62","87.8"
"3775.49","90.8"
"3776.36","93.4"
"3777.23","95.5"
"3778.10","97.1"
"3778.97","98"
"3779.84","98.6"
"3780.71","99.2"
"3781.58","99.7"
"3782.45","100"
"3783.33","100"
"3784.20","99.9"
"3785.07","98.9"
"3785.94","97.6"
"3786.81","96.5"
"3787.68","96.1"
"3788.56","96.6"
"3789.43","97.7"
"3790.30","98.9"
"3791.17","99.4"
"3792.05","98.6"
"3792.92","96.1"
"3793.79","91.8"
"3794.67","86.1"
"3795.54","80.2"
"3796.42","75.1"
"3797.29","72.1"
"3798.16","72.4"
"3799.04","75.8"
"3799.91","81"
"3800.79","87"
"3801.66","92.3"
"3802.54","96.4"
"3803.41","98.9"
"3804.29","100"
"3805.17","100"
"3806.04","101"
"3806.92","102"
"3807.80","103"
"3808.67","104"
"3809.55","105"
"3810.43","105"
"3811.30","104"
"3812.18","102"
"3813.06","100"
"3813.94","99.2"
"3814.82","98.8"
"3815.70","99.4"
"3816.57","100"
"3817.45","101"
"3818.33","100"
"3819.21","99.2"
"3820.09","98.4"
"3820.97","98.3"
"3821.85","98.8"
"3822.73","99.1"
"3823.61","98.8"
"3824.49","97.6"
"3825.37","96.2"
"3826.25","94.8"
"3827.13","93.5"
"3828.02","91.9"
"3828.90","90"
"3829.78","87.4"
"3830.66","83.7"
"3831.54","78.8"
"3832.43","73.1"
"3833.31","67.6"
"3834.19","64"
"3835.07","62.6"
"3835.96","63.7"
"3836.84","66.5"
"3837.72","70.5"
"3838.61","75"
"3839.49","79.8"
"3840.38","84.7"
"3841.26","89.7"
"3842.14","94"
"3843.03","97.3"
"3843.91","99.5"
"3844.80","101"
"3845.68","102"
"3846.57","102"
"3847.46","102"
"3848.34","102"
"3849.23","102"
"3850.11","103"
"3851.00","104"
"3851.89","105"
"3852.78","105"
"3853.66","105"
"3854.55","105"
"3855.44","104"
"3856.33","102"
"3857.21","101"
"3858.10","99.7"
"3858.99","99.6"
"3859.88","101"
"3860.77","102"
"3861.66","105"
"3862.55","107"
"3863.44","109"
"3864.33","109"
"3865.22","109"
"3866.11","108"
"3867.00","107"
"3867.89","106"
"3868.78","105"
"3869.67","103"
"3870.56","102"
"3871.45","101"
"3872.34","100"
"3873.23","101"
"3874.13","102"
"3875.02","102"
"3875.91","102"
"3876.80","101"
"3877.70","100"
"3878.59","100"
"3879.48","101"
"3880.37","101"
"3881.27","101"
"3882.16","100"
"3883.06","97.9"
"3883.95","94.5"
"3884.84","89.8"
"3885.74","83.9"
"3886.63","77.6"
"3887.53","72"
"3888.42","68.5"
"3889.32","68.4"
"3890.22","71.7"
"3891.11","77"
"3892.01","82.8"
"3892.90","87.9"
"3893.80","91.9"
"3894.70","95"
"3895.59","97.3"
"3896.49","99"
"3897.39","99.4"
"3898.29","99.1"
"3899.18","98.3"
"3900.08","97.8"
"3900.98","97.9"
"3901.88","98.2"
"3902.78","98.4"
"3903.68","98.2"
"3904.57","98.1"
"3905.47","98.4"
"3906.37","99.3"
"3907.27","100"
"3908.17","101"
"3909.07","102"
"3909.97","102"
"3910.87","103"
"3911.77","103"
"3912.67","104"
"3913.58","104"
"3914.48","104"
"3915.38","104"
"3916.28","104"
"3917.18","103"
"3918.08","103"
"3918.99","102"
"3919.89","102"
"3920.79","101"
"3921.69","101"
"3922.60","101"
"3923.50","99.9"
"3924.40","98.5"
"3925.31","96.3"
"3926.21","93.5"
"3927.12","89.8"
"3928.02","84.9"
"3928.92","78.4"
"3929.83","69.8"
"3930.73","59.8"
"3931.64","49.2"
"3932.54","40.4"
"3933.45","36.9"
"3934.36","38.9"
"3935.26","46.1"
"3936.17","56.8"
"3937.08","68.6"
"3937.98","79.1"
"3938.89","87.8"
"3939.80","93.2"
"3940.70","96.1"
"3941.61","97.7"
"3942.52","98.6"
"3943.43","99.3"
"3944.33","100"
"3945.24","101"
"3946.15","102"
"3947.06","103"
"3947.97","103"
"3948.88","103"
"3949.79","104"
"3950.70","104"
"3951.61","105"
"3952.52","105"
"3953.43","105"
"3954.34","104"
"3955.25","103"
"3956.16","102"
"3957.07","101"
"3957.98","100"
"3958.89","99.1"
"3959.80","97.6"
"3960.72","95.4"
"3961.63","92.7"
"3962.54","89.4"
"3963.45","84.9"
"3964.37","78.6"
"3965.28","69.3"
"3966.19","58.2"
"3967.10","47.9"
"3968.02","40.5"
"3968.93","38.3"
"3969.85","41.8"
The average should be 4.64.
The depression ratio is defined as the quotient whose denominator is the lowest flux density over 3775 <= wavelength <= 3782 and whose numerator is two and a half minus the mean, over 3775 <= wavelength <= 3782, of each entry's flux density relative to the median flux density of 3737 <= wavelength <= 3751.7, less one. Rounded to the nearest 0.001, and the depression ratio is 0.026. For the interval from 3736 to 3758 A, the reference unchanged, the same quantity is 0.037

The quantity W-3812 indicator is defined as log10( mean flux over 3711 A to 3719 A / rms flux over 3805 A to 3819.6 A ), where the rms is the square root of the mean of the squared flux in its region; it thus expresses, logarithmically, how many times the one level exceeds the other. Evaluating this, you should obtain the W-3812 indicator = -0.08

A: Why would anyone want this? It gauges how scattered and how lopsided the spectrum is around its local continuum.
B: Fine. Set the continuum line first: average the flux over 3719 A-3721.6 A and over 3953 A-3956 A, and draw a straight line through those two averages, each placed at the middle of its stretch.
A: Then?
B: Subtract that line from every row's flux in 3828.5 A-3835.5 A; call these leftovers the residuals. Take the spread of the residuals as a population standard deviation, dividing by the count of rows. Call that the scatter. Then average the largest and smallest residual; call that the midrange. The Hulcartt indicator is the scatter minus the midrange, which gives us 22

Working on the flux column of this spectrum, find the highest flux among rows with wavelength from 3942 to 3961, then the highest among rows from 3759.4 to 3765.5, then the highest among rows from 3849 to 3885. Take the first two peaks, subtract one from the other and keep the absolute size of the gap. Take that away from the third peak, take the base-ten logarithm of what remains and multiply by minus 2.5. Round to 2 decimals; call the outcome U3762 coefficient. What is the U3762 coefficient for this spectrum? -4.97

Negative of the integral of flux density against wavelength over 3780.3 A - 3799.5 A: -1770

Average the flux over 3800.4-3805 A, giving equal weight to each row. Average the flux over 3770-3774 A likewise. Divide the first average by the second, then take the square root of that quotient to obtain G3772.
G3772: 1.11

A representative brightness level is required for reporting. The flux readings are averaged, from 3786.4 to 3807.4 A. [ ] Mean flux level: 91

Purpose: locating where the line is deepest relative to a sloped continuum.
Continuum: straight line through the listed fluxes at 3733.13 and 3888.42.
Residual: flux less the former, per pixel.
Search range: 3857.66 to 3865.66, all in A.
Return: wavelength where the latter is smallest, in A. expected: 3858.99 A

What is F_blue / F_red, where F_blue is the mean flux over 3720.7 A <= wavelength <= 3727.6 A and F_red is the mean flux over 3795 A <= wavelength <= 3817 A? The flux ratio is 0.83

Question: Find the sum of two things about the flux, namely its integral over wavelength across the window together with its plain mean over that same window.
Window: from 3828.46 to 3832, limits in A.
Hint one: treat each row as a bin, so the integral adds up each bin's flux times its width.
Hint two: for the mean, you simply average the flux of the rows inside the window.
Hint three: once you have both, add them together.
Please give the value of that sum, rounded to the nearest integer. 385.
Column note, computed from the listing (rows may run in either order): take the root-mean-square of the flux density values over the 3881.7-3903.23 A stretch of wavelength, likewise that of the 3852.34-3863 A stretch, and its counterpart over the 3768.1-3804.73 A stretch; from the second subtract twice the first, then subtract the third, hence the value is -167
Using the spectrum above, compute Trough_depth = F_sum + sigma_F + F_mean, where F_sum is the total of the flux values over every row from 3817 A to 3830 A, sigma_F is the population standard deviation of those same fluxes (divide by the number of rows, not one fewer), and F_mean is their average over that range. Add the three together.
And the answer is 1545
